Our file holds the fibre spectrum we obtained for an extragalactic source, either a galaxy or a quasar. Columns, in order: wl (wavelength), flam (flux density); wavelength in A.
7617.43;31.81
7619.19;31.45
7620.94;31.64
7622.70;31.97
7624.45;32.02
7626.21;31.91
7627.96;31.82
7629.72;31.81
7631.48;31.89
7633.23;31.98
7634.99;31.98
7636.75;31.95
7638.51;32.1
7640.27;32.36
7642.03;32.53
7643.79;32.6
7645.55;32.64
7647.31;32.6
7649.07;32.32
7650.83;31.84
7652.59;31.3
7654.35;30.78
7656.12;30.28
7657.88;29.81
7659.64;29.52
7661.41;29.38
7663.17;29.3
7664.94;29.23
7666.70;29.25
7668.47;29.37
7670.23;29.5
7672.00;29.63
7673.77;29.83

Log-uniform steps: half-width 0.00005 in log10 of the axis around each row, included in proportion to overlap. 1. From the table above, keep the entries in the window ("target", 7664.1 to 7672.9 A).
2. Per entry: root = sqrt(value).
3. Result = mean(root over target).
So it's 5.42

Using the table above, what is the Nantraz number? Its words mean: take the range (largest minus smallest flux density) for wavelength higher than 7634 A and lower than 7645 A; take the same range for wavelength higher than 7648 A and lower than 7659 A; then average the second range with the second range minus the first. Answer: 2.2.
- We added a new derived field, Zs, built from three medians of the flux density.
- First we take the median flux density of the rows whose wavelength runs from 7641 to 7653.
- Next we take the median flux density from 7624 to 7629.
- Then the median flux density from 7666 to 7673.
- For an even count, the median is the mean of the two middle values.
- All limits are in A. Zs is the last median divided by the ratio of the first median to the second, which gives 28.87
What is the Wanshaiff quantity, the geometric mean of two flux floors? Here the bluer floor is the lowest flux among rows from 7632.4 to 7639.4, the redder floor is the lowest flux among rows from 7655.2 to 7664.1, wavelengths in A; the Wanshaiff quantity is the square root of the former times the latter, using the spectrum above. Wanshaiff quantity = 30.6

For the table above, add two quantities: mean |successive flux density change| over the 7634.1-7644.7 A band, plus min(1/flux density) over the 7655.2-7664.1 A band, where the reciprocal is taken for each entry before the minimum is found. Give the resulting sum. 0.169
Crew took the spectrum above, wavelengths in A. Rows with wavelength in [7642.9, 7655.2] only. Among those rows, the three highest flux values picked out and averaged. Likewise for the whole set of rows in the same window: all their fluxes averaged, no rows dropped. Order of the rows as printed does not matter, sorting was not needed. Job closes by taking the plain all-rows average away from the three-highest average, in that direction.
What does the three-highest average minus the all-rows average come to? 0.6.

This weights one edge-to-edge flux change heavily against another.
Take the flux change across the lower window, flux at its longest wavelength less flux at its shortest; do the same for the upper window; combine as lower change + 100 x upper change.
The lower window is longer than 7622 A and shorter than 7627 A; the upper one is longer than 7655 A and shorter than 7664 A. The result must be -98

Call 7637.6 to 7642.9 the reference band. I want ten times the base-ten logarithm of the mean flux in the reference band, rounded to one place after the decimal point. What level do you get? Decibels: 15.1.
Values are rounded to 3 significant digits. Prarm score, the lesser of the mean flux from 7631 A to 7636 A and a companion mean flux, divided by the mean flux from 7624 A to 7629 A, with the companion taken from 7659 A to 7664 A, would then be 0.921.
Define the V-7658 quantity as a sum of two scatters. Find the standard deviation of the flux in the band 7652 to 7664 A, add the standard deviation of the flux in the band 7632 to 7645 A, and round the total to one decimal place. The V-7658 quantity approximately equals 1.0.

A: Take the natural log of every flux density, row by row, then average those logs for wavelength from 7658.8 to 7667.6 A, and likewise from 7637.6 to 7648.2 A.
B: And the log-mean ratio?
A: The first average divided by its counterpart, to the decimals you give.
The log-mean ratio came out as 0.97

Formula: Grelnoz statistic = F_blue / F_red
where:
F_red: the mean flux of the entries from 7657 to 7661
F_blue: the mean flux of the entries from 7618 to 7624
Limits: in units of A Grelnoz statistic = 1.07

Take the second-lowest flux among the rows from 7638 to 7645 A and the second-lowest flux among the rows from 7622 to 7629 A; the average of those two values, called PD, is 32.1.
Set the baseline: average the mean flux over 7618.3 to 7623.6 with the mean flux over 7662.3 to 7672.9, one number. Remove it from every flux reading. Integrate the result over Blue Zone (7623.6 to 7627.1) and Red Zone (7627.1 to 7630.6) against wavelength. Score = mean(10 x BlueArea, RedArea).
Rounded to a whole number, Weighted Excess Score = 27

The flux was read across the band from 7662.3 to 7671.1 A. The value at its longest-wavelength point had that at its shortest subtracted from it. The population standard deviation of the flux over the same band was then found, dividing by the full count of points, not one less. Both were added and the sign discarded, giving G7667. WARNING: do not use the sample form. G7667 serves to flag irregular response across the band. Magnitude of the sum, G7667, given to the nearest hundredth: 0.30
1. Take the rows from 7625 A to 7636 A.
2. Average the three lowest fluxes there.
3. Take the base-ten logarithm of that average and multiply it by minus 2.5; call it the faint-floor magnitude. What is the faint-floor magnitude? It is -3.76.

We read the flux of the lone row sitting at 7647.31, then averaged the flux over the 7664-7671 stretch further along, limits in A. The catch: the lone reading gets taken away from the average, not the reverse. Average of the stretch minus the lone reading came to -3.3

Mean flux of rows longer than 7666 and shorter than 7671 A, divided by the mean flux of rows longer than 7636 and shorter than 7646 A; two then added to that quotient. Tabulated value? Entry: 2.91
